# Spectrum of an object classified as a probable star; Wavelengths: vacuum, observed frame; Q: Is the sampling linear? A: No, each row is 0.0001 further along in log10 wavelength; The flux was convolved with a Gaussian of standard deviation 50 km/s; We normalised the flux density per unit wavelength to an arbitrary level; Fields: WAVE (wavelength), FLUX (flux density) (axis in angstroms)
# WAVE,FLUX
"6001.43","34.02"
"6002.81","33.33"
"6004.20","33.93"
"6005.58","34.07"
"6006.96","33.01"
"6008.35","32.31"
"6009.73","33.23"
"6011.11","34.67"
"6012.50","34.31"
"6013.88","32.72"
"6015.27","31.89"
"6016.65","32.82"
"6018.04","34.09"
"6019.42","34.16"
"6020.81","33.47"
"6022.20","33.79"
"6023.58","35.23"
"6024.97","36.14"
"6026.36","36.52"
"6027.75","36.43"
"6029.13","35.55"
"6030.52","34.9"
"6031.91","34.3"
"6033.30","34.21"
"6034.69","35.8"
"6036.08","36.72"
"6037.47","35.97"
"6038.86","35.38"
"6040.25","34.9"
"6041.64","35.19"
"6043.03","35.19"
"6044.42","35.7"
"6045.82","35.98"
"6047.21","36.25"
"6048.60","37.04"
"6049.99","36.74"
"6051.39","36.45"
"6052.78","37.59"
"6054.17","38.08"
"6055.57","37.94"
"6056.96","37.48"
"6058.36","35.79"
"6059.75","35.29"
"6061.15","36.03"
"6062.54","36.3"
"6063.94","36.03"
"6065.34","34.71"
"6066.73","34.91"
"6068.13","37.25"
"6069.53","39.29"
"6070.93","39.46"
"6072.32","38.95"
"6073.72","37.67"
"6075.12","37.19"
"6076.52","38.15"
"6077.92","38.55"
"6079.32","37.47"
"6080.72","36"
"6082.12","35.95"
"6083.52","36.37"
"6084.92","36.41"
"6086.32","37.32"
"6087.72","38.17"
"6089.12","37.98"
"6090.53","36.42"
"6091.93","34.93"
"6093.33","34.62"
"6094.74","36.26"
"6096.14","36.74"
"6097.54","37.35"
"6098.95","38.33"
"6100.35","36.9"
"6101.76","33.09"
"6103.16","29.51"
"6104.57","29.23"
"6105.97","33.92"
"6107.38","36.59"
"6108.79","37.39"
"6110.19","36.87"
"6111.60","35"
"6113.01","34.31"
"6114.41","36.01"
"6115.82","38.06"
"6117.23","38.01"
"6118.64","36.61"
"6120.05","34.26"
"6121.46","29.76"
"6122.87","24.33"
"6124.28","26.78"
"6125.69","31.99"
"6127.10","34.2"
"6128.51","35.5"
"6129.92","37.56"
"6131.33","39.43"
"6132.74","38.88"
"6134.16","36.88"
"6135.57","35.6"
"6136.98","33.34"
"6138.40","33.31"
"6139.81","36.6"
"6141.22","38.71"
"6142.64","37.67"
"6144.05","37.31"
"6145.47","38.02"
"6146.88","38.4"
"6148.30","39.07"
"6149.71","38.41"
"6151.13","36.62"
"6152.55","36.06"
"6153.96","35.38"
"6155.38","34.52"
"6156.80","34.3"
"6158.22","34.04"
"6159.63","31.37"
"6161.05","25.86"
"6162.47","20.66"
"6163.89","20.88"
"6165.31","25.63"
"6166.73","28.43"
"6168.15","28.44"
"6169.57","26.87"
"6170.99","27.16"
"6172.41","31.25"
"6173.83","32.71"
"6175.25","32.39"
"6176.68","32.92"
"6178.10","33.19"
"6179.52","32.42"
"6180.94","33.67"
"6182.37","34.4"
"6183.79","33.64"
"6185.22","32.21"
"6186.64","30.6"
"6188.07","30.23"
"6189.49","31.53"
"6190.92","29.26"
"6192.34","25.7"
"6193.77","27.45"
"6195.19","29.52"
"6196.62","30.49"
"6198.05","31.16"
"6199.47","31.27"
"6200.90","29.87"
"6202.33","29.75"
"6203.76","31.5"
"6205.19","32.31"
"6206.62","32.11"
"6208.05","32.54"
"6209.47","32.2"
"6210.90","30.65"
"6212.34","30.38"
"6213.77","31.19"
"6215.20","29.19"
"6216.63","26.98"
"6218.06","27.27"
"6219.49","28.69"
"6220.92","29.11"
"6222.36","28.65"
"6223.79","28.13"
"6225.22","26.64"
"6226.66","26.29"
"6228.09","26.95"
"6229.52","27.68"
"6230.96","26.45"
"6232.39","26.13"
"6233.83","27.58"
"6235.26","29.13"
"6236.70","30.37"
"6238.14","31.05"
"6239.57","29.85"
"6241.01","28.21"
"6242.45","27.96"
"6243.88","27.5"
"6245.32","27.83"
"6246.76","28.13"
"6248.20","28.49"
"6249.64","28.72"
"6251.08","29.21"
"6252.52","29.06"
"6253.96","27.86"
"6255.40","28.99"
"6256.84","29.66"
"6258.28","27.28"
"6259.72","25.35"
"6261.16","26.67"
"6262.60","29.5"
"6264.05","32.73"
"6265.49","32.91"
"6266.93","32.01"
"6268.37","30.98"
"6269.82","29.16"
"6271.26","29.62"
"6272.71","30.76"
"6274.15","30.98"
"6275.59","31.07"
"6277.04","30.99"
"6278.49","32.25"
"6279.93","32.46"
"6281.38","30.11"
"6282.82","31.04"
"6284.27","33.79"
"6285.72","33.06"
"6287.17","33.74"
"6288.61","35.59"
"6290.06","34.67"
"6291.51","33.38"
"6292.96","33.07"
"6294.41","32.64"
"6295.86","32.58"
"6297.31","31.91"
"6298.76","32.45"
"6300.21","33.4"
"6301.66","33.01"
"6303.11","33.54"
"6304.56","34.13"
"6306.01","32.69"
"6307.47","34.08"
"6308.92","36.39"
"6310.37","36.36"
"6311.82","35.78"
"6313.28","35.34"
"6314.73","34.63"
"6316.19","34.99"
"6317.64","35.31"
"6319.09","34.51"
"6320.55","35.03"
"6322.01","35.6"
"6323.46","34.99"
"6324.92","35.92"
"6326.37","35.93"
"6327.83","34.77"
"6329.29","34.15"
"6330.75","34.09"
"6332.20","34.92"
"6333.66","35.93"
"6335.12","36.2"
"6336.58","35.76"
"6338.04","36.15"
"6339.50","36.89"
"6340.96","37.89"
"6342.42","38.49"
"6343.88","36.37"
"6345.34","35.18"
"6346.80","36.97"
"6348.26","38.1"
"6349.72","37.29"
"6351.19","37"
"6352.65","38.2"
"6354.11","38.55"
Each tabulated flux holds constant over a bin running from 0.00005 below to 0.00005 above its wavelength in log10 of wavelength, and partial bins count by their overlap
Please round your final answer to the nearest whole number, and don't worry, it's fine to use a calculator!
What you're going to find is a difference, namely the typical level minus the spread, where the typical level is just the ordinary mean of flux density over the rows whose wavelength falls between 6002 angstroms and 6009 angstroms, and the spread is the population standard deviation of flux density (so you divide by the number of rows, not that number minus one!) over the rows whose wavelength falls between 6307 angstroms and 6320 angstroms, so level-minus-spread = 33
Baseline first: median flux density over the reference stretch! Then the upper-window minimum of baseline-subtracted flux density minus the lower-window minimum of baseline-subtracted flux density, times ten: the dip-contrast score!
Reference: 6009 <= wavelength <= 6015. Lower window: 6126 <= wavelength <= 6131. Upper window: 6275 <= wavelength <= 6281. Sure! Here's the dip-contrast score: -32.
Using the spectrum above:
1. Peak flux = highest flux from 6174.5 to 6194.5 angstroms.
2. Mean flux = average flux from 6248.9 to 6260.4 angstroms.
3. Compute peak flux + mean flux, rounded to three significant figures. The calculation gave 62.7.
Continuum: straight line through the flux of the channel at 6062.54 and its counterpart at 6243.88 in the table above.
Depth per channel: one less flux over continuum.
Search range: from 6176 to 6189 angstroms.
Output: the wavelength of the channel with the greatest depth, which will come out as 6188.07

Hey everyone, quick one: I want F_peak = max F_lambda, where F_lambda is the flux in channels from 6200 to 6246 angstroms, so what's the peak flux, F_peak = 32.54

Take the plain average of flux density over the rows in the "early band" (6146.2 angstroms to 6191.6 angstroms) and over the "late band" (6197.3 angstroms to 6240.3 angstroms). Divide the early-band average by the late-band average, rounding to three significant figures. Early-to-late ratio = 1.08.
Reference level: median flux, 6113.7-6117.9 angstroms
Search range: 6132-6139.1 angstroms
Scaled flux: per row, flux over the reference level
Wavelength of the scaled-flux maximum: 6132.74 angstroms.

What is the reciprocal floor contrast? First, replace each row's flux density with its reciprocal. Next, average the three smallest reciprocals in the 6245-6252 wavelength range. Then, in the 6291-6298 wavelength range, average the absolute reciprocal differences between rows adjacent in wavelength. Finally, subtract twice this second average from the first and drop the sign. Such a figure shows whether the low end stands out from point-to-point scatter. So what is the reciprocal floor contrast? 0.034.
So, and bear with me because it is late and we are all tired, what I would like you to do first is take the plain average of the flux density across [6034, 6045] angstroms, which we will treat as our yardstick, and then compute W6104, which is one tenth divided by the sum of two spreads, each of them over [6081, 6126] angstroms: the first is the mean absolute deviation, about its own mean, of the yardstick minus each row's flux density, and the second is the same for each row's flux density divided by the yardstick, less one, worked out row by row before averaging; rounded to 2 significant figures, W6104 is 0.037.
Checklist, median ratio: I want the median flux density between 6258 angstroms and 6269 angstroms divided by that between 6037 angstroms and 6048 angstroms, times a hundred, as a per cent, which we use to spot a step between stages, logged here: 85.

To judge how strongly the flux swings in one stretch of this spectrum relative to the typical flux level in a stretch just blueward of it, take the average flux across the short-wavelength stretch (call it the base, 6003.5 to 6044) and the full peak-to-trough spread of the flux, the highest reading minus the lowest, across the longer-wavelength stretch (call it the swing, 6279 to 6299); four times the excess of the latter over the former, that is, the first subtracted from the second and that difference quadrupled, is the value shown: -116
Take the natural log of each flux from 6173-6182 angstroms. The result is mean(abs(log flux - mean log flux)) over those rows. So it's 0.011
